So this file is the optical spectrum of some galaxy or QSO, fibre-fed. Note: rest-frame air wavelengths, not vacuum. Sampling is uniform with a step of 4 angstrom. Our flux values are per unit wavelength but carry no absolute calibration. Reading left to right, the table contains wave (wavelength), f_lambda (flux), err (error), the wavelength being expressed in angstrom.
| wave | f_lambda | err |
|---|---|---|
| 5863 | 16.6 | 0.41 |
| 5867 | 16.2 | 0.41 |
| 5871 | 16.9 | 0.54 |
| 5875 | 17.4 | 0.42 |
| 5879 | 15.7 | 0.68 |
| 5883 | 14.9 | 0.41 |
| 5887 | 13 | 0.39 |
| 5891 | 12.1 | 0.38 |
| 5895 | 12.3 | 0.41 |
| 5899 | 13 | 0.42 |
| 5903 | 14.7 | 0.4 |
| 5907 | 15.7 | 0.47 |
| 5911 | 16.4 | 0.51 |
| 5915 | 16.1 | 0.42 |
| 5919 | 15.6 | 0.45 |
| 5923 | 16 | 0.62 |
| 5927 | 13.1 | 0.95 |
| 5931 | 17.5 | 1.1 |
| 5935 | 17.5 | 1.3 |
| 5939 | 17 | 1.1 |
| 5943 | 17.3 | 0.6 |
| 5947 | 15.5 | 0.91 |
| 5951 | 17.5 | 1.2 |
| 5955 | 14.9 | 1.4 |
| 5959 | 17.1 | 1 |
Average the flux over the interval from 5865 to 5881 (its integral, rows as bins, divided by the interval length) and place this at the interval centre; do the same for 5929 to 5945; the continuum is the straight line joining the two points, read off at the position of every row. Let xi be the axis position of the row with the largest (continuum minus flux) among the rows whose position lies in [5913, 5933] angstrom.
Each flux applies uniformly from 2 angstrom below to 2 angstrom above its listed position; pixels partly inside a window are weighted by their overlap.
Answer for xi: 5927 angstrom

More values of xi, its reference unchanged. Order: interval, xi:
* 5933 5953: 5947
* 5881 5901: 5891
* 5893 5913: 5895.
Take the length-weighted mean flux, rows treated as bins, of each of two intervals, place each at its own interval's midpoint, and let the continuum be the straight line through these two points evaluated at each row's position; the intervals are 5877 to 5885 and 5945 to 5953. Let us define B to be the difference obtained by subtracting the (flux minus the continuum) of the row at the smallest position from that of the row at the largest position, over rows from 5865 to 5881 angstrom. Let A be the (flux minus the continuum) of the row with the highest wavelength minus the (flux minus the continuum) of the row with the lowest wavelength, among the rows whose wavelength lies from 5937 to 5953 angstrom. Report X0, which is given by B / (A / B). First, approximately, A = 0.3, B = -1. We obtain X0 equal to 2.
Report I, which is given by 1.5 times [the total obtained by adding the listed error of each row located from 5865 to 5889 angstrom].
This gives 4.3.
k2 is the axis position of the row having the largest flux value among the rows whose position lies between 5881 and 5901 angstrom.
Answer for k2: 5883 angstrom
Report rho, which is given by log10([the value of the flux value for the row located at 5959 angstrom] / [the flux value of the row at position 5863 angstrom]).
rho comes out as 0.013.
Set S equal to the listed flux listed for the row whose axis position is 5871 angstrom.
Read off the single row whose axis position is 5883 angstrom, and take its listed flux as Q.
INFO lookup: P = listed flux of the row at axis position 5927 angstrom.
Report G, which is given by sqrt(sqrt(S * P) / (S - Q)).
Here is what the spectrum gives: 2.7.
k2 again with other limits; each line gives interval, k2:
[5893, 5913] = 5911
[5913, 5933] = 5931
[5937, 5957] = 5951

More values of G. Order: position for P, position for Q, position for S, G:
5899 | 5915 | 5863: 5.4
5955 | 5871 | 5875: 5.7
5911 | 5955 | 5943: 2.6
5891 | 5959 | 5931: 6.0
